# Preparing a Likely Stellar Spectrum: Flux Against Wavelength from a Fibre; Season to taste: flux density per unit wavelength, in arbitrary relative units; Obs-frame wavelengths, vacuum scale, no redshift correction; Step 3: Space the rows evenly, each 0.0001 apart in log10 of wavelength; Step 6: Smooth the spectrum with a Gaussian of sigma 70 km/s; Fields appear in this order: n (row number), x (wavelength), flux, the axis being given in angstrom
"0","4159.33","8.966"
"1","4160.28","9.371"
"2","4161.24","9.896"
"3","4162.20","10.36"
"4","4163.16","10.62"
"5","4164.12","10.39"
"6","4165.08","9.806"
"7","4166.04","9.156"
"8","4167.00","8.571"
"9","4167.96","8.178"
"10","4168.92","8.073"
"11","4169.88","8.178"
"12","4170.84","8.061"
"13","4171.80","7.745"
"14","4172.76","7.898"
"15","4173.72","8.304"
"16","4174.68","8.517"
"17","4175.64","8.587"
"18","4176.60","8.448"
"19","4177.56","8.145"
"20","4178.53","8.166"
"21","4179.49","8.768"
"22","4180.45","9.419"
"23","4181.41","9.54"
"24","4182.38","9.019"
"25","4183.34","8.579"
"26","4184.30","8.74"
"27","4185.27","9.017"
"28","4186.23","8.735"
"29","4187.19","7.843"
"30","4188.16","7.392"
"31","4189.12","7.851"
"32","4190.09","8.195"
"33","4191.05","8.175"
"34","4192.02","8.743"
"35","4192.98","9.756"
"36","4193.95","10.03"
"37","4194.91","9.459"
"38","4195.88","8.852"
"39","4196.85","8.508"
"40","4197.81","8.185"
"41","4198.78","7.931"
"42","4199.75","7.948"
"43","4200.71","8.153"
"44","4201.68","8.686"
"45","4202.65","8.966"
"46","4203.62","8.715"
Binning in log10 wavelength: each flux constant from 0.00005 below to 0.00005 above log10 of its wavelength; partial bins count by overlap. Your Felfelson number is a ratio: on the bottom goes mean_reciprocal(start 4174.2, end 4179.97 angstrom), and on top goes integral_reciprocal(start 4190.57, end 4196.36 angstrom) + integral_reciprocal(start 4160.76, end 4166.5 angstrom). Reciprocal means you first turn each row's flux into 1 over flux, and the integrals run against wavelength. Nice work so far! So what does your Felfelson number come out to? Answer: 10.2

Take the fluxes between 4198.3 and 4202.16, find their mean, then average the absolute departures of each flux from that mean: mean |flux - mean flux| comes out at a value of 0.25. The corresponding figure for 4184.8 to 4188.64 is 0.63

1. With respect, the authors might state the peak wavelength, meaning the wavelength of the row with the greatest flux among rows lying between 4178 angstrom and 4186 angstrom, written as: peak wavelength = 4181.41 angstrom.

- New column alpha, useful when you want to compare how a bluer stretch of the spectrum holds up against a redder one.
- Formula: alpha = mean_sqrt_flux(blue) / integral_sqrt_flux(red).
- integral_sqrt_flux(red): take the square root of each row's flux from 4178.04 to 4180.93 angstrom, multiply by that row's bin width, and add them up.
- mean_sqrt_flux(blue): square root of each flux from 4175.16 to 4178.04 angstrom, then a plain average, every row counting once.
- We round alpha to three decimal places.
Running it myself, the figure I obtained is 0.339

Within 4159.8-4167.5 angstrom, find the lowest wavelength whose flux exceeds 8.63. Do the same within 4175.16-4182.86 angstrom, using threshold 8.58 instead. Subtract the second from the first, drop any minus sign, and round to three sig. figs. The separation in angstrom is 15.4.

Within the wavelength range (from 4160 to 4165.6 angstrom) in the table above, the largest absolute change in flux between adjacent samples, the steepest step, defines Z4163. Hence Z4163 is 0.58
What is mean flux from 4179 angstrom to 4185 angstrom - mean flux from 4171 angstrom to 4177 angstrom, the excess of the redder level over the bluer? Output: 0.76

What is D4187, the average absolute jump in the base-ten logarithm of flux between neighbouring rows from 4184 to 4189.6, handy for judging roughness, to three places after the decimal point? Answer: 0.025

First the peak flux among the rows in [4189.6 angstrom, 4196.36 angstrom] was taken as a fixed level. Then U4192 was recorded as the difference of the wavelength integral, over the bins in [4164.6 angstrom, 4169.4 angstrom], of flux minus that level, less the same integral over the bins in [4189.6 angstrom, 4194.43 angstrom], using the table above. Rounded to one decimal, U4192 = -1.0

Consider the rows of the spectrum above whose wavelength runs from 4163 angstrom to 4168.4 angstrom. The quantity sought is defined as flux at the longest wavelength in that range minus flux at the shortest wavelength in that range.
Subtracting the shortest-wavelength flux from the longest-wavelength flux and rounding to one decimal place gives -2.4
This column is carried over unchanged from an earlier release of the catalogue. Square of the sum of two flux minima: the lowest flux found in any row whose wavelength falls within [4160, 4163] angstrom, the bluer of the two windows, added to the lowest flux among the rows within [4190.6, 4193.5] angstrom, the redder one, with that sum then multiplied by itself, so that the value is 308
